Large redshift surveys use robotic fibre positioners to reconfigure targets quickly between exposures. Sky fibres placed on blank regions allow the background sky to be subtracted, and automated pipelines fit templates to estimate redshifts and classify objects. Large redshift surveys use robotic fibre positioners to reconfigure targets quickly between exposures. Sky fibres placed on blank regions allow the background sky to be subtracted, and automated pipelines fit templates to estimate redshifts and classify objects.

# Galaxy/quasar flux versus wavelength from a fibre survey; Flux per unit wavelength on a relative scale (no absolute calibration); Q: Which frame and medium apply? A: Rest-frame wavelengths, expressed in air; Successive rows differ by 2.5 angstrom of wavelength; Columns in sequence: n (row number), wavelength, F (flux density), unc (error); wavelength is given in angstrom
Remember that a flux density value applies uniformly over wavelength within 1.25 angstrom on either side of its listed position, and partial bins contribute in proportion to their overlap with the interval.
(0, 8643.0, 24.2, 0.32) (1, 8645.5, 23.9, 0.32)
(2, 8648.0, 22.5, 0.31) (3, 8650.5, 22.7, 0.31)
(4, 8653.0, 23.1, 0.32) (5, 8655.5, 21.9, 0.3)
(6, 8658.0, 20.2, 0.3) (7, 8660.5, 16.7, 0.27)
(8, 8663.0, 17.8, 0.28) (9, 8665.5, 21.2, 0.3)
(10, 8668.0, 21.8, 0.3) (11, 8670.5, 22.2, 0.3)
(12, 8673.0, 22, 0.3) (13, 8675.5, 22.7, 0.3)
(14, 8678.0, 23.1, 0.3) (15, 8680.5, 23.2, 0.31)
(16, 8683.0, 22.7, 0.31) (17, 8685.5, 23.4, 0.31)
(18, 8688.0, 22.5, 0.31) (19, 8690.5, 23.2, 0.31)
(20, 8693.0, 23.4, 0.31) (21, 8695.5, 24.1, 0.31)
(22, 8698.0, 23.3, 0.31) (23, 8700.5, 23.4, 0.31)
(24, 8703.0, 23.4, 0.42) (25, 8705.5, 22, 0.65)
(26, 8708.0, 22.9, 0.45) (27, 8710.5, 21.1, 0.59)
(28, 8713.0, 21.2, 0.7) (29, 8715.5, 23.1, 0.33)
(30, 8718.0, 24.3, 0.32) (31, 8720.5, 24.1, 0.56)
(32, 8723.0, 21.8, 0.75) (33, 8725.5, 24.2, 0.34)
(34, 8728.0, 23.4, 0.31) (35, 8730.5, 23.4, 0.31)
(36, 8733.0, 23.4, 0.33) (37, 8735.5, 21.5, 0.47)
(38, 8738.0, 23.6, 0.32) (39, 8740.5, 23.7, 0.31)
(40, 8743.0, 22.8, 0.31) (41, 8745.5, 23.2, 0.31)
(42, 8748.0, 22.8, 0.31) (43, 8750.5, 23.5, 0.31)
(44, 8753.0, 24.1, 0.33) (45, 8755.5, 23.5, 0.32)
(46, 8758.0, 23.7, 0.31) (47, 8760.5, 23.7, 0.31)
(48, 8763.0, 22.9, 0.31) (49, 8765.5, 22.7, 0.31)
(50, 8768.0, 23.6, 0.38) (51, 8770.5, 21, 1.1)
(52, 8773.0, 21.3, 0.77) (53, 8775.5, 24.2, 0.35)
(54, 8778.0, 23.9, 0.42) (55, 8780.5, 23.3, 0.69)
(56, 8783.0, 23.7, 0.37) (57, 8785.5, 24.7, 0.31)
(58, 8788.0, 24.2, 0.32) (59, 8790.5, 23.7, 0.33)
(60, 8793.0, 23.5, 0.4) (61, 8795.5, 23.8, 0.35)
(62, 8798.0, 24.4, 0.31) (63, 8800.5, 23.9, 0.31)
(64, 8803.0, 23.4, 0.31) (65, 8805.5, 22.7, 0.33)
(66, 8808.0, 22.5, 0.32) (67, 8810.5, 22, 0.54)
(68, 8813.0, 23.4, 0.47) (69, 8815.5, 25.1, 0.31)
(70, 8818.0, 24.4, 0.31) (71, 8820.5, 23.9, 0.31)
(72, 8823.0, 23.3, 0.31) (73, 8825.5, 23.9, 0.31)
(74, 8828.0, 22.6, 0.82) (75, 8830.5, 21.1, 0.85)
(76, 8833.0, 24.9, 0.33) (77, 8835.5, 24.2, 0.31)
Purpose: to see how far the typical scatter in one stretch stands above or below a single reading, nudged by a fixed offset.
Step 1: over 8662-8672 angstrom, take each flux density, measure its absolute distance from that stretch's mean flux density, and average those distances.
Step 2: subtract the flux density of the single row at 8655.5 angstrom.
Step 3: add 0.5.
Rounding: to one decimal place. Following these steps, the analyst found -19.9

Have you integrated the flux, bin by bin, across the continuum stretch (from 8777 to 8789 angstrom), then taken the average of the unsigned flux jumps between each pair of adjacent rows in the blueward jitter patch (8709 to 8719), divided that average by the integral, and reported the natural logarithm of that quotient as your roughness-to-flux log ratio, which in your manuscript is -5.6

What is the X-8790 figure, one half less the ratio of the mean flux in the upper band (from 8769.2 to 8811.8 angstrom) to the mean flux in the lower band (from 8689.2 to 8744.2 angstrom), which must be -0.511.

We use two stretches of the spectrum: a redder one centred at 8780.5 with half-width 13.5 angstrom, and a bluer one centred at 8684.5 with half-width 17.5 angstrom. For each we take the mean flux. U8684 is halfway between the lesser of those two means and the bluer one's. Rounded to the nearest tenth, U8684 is 22.9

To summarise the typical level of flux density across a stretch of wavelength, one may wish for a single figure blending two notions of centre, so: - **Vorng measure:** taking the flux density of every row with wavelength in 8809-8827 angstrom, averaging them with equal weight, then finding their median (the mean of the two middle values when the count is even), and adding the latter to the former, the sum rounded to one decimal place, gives 47.6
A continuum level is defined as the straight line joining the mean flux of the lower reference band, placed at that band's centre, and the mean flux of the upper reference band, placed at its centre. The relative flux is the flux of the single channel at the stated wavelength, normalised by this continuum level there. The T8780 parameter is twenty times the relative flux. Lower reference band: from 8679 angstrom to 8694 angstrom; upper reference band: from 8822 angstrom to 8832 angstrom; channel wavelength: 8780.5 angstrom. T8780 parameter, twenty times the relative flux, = 20.4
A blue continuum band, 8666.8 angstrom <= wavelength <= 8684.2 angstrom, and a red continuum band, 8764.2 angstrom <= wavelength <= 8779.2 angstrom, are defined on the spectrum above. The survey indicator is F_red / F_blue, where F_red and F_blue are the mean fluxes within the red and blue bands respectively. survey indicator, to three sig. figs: 1.01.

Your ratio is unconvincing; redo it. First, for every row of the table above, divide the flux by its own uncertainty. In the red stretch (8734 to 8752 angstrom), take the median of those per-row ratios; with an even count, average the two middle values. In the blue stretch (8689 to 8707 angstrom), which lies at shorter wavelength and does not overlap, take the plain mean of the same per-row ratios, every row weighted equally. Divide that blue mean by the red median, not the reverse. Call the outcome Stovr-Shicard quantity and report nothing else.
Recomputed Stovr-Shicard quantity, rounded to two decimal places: 0.91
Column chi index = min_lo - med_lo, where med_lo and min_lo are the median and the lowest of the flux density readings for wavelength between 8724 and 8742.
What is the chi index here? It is -1.90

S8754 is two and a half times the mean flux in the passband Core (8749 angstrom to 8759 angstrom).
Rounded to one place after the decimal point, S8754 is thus 59.2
